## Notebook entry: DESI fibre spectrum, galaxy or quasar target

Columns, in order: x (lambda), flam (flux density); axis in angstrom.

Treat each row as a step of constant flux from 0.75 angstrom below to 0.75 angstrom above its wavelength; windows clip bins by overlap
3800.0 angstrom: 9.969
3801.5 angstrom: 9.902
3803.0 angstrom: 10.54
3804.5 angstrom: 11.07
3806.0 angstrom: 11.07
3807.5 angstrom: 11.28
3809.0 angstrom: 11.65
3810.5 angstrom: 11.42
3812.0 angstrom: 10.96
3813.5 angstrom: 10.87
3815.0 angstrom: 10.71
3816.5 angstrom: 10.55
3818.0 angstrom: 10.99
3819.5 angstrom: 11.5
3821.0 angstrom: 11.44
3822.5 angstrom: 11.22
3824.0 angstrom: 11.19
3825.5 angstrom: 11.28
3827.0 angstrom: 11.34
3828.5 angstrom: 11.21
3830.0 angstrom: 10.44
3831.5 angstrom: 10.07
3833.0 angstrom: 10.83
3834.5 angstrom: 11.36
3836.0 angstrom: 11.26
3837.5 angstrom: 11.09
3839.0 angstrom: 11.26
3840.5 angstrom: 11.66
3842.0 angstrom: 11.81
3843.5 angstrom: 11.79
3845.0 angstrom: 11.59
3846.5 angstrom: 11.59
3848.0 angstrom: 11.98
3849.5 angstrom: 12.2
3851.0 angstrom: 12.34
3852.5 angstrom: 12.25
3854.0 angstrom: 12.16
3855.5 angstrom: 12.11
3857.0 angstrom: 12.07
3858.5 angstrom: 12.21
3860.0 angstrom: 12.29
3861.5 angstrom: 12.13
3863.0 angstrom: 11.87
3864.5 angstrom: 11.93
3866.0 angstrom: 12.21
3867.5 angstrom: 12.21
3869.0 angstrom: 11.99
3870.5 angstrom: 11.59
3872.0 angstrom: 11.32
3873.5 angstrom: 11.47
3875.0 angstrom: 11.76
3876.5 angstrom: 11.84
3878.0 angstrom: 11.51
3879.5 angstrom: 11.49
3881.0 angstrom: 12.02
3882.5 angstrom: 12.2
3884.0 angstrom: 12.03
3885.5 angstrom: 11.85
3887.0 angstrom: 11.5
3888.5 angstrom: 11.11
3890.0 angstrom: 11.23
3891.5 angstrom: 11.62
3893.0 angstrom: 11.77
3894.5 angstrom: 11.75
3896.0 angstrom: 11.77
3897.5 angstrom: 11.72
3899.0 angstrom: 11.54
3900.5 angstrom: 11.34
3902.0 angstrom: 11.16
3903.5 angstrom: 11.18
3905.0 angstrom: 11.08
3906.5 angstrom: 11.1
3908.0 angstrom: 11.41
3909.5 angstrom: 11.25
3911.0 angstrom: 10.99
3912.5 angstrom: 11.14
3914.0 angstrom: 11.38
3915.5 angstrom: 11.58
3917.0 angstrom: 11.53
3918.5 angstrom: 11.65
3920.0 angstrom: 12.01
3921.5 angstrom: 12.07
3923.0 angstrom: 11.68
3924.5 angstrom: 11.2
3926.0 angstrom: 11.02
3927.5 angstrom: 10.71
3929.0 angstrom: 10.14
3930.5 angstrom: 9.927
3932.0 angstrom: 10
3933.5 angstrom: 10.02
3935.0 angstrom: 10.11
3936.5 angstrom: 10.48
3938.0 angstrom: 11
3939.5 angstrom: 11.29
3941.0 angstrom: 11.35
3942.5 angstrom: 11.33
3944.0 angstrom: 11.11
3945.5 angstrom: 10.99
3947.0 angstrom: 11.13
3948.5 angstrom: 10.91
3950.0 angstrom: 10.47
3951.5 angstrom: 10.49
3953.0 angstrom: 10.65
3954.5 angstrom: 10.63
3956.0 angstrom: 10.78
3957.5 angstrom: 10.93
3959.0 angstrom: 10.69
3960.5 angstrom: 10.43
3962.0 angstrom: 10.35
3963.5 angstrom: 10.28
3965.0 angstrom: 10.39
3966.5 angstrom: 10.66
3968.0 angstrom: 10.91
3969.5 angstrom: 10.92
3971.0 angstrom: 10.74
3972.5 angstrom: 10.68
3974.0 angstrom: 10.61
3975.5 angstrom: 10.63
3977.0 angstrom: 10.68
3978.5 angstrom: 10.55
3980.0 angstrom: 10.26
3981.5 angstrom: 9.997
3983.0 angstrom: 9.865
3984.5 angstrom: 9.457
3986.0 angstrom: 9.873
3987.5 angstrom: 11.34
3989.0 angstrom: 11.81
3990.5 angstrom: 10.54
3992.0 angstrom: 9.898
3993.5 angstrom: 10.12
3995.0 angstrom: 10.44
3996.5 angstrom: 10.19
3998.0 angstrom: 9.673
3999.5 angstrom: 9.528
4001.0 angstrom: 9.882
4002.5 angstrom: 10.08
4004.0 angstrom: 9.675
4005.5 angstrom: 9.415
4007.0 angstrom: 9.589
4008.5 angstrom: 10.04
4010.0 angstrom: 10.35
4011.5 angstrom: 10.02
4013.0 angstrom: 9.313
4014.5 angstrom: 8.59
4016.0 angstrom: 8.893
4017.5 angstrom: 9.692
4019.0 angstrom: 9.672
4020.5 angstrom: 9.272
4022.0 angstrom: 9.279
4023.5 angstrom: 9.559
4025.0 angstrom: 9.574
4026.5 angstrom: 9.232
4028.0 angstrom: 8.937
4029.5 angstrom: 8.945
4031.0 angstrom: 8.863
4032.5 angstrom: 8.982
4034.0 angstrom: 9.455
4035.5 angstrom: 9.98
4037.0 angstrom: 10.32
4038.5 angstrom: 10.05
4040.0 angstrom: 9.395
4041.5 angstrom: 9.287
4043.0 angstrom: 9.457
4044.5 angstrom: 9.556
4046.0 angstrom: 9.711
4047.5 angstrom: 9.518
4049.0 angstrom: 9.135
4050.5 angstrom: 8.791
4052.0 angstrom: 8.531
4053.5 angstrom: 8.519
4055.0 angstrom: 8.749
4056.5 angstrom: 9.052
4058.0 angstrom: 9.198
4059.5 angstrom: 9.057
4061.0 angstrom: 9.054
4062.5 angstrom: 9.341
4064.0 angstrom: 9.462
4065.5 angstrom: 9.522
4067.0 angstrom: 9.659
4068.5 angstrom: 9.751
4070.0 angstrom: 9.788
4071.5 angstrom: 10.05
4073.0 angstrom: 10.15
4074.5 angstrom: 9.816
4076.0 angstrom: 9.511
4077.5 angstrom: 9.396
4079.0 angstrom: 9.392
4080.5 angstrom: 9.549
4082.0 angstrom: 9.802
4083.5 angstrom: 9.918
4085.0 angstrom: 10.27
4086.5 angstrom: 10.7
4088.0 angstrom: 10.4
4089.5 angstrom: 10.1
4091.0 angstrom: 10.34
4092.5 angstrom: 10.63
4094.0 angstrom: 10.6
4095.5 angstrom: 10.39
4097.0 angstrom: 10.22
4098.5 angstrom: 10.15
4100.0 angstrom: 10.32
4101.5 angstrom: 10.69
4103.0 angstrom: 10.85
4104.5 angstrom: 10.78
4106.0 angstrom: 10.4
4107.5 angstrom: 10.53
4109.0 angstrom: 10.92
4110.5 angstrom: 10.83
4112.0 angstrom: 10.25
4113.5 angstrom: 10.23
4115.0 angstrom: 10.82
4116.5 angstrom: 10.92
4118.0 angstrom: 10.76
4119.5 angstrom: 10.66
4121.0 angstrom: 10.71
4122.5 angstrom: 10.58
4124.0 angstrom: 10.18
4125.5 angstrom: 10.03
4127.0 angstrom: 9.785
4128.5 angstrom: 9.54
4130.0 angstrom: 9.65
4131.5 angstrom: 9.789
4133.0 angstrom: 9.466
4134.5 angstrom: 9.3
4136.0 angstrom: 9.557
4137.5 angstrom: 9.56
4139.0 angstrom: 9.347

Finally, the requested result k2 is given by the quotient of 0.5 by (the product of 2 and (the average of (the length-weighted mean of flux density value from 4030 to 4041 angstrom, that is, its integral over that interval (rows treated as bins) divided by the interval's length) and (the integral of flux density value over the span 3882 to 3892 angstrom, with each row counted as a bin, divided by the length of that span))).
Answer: 0.0236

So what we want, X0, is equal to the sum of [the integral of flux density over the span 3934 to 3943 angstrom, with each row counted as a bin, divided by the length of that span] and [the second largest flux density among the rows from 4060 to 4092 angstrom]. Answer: 21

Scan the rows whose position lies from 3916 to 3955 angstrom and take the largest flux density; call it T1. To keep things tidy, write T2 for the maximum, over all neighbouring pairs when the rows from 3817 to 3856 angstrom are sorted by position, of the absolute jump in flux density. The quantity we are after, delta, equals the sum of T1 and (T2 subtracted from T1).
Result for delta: 23.4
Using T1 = 12.07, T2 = 0.770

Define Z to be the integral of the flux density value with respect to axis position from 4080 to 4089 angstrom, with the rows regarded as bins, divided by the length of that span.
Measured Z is 10.1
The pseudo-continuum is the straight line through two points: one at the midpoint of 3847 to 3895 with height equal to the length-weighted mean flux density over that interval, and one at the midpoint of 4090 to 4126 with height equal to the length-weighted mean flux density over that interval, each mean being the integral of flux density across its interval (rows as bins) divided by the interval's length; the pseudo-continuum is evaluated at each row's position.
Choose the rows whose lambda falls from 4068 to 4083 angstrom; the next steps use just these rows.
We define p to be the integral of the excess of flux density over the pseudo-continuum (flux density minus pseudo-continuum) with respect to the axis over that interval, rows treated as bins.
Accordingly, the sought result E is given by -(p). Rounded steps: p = -15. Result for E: 14.9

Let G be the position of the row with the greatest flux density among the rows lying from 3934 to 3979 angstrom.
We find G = 3941.0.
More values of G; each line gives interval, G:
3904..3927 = 3921.5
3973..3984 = 3977.0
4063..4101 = 4086.5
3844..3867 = 3851.0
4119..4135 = 4121.0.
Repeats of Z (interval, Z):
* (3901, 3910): 11.2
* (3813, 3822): 11.0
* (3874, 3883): 11.8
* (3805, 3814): 11.2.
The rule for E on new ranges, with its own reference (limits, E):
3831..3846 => 11.4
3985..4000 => 12.7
